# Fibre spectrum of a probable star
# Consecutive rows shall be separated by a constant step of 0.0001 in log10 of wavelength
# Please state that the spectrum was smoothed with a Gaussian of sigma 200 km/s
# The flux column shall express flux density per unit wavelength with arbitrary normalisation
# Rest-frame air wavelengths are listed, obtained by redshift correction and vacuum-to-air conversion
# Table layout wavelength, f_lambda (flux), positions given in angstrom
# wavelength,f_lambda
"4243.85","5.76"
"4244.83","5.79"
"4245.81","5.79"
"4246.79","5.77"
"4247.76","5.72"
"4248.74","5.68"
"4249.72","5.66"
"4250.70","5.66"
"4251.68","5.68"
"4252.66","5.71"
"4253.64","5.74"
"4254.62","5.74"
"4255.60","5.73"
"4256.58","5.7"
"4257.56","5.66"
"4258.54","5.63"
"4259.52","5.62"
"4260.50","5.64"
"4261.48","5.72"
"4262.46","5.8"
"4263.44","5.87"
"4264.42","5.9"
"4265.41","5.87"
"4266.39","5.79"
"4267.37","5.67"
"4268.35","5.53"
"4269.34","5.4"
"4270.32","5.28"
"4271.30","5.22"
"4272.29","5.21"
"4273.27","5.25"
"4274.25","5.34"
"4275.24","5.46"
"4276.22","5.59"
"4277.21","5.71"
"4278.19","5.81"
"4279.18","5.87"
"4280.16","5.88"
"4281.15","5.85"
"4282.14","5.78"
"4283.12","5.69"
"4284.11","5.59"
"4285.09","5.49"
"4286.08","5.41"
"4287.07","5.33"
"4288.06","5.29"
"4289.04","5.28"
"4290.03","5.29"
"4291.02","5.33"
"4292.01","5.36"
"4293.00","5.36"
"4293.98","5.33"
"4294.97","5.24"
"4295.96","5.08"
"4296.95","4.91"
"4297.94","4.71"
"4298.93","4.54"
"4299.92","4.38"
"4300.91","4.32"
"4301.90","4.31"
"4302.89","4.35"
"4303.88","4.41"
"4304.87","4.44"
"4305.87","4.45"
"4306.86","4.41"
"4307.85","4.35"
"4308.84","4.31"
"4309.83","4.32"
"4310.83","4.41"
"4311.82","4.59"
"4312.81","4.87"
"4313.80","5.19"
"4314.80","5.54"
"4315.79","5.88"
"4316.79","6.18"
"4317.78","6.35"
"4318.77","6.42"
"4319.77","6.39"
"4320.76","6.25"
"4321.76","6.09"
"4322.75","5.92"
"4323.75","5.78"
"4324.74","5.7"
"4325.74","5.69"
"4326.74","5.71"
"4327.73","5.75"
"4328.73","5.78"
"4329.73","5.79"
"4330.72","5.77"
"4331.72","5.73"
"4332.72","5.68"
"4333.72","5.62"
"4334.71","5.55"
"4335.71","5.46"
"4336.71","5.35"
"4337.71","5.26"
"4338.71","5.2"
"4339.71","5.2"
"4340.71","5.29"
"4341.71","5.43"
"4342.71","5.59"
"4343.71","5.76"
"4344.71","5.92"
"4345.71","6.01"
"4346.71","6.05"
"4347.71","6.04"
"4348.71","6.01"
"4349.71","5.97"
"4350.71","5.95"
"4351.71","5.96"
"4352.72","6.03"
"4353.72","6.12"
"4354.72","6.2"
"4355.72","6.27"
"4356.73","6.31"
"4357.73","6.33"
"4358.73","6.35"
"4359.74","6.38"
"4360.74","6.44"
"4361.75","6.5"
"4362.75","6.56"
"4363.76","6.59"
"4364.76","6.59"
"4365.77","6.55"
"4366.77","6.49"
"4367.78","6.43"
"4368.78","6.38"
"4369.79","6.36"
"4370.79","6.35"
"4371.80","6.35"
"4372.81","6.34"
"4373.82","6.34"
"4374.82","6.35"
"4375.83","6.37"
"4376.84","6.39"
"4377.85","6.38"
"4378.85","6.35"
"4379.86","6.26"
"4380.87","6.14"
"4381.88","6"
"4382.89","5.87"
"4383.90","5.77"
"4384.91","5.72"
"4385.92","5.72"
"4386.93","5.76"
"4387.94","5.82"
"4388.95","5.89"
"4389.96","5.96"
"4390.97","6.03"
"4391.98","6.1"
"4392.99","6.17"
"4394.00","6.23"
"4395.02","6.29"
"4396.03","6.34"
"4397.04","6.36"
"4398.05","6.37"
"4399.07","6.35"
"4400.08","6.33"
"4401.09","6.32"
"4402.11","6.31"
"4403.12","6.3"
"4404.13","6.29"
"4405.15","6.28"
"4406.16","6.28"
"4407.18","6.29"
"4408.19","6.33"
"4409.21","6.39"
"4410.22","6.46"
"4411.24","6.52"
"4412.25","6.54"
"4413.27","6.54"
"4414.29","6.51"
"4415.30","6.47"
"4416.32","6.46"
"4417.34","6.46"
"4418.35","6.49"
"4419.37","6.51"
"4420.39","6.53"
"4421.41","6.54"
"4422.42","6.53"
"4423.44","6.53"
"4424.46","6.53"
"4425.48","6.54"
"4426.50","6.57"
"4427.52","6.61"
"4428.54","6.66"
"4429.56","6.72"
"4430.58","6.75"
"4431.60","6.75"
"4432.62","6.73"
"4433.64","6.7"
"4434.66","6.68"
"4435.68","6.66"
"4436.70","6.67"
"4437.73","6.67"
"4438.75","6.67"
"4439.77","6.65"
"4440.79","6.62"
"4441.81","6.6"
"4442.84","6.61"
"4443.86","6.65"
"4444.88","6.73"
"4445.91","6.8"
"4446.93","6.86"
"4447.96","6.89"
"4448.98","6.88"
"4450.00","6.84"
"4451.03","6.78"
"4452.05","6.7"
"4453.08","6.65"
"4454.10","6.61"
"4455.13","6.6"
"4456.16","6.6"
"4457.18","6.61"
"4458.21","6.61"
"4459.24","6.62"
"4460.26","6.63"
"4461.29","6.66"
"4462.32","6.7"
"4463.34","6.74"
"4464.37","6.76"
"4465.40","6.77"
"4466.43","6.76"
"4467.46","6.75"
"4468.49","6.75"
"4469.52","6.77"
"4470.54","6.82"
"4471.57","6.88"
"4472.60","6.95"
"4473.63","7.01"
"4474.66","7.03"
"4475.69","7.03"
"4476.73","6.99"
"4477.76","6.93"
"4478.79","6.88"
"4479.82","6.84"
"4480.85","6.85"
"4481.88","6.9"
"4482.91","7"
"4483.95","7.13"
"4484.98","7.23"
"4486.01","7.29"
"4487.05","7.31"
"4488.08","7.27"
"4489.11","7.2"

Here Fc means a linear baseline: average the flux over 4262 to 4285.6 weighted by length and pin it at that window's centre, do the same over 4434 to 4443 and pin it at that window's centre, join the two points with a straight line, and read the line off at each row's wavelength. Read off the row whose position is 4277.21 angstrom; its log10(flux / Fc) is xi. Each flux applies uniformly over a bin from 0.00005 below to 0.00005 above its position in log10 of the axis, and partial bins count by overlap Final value 0.01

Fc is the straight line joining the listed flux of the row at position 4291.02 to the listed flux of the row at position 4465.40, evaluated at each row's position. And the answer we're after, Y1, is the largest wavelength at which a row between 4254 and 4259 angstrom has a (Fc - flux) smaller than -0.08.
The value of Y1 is 4258.54 angstrom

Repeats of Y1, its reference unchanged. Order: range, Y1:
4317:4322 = 4321.76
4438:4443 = 4439.77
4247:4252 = 4251.68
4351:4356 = 4355.72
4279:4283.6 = 4283.12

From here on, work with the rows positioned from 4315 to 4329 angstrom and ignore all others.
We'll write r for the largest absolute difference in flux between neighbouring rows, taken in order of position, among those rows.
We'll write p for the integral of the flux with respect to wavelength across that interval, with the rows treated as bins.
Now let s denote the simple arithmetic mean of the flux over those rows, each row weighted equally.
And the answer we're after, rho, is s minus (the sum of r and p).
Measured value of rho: -78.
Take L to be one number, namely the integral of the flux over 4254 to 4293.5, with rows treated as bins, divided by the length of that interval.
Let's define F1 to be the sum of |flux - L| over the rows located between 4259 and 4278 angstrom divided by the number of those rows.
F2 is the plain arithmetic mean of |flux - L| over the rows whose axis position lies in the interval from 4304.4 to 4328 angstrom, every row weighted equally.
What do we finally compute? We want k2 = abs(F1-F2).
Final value 0.47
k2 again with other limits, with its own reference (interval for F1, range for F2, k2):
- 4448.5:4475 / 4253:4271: 1.01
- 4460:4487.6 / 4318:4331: 0.98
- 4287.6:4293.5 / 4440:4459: 0.87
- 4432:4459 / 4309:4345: 0.75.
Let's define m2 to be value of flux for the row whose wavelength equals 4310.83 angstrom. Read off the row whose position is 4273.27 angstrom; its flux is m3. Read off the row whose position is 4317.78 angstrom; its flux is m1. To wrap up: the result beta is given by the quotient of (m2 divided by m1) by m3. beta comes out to 0.13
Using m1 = 6.35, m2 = 4.41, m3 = 5.25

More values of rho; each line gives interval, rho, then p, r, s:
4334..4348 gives -73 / 78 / 0.17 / 5.6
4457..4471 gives -87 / 94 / 0.05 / 6.7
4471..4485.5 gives -94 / 101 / 0.13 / 7.0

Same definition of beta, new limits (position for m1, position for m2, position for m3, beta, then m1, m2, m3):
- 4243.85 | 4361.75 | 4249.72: 0.20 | 5.76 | 6.5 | 5.66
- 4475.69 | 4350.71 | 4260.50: 0.15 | 7.03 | 5.95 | 5.64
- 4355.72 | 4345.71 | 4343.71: 0.17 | 6.27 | 6.01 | 5.76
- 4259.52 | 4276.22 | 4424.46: 0.15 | 5.62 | 5.59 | 6.53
